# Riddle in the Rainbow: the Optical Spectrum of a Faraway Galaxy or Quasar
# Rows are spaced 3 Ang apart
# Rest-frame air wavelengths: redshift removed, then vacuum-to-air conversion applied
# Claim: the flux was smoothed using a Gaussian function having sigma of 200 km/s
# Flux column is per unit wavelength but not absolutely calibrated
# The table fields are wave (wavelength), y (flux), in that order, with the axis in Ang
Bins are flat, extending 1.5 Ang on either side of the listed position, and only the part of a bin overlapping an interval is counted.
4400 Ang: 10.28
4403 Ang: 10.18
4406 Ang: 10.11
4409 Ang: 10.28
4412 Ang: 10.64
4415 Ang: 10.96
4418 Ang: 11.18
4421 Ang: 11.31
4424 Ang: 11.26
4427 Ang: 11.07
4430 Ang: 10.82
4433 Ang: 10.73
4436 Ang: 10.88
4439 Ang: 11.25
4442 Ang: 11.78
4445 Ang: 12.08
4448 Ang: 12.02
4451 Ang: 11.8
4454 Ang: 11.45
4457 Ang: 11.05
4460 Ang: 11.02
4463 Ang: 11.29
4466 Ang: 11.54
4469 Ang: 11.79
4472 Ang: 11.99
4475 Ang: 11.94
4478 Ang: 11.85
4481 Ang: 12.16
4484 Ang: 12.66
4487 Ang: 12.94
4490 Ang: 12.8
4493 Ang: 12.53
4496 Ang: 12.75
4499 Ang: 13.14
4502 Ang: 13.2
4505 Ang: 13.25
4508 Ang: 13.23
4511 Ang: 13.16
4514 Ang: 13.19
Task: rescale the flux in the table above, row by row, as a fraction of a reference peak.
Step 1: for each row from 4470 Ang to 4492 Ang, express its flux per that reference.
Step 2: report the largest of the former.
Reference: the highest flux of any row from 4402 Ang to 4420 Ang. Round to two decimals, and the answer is 1.16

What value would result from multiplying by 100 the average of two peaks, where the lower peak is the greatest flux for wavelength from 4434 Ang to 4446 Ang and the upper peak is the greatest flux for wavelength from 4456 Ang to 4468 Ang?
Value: 1181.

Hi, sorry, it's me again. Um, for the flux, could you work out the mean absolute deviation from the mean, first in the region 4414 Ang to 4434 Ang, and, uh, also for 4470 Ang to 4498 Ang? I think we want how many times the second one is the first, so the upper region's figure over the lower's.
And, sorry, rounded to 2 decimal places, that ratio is 2.06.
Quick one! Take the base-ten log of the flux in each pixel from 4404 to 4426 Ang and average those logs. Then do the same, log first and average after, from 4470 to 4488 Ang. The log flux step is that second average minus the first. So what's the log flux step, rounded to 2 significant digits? 0.054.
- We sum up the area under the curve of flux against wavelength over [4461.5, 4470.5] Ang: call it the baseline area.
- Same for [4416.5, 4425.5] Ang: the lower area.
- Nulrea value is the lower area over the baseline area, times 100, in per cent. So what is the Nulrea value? 97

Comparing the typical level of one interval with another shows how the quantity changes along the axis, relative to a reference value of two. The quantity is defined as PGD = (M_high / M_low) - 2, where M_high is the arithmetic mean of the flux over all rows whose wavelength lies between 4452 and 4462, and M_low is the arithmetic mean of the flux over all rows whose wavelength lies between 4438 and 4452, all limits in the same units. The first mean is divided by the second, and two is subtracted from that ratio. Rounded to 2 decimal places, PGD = -1.05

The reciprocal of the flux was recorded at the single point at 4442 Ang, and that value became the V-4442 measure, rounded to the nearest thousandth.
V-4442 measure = 0.085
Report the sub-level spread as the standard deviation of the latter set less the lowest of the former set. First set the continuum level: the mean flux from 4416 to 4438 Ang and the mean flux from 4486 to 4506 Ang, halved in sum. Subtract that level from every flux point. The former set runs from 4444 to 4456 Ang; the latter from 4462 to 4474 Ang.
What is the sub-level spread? 0.8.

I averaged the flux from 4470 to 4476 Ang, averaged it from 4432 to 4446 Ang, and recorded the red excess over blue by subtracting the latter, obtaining 0.6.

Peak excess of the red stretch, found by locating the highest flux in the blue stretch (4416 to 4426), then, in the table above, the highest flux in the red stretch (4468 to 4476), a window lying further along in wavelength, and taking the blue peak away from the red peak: 0.68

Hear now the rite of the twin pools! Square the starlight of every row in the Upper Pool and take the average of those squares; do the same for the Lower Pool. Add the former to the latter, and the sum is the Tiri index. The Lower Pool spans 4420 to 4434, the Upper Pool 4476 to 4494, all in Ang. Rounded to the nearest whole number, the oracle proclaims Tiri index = 278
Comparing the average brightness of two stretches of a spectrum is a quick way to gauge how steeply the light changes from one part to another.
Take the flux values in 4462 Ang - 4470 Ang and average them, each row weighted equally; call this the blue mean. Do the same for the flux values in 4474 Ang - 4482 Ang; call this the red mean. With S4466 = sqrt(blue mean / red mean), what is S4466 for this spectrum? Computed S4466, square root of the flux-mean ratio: 0.98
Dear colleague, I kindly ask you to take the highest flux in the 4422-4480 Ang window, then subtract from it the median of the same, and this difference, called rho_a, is 0.63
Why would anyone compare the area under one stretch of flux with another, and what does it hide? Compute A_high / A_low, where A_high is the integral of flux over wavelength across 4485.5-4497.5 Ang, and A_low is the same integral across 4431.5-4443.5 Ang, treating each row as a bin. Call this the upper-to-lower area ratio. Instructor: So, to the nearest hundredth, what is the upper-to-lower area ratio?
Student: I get 1.14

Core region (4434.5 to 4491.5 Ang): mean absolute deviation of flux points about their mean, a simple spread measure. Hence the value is 0.44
